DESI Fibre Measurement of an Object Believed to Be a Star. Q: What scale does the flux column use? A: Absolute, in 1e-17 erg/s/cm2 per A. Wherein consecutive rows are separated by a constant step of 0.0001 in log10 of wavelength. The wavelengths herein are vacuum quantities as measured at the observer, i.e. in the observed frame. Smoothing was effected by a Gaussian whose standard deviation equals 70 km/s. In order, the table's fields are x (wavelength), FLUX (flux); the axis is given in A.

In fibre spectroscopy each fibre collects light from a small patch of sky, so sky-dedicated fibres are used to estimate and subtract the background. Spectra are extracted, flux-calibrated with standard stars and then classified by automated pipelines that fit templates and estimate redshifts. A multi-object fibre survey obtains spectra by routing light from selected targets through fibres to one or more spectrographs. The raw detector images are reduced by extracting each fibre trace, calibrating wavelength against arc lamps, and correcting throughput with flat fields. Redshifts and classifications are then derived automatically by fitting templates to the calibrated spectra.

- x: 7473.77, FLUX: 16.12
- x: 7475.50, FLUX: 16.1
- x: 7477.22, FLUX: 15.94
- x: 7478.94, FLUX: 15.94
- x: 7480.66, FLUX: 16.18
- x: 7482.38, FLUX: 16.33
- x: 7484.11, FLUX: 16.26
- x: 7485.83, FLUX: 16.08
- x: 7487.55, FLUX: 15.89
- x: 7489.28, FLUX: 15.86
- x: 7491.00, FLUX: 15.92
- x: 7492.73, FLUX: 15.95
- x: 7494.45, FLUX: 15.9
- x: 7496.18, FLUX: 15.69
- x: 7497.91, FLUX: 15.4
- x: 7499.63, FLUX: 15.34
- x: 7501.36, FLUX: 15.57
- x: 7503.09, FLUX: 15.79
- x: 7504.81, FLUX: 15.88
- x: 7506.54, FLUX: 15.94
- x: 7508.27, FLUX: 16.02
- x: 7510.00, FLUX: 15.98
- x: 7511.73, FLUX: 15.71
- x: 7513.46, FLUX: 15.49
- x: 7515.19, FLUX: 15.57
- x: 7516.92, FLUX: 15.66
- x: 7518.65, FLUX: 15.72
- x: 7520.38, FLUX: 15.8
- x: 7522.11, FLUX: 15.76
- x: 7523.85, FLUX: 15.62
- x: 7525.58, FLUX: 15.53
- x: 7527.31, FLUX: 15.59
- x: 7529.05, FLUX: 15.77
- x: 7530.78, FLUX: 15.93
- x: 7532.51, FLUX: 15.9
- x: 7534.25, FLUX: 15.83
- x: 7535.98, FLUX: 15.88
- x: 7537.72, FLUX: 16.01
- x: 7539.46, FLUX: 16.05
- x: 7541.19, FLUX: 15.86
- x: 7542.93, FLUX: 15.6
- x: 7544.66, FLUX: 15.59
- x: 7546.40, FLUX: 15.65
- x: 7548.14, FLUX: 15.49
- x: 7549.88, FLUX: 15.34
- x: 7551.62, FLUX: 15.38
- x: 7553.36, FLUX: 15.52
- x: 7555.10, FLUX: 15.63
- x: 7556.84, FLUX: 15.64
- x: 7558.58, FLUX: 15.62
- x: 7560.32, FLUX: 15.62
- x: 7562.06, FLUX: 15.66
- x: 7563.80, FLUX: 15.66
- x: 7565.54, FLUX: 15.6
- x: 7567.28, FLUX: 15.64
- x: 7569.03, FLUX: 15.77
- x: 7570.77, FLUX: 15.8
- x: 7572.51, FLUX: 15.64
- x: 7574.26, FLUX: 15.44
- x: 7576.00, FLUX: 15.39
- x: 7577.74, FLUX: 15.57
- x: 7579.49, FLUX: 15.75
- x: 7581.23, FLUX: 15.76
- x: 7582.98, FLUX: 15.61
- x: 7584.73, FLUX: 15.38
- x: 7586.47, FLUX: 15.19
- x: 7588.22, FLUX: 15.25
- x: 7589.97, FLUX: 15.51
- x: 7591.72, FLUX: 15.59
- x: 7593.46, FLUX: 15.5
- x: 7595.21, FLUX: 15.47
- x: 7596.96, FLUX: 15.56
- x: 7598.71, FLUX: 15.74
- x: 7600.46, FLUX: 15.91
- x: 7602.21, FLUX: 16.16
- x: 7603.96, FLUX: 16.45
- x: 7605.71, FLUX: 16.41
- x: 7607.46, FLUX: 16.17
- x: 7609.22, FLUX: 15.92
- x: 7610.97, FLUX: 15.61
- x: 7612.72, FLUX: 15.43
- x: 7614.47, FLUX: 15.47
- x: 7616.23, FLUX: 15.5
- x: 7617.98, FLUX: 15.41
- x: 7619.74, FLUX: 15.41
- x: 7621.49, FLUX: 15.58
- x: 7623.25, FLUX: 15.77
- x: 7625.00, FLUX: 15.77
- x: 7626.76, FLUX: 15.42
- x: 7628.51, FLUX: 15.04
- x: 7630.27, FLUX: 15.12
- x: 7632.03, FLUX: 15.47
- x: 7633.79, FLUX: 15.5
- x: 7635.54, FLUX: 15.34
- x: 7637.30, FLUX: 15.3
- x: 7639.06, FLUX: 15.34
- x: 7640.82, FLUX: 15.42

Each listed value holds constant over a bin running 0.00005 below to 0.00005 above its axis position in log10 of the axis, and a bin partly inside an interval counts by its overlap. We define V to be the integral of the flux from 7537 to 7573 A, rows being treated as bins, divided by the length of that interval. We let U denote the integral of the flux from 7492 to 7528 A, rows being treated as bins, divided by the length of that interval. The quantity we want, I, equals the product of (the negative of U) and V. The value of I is -246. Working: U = 15.71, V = 15.7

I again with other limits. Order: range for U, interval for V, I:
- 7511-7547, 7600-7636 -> -247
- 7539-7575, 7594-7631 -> -245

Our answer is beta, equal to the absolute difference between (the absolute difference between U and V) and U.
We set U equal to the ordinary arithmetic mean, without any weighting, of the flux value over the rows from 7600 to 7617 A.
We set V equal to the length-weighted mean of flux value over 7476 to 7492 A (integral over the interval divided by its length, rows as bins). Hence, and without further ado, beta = 15.8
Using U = 15.9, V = 16.05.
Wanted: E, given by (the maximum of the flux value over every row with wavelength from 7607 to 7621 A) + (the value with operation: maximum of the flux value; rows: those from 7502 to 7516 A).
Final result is 32.2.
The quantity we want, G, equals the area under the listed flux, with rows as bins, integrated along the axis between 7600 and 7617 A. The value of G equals 270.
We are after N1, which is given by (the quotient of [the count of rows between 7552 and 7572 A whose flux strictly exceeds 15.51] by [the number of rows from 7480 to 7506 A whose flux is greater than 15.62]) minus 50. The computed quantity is -49.1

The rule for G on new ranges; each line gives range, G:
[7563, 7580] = 266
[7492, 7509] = 268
